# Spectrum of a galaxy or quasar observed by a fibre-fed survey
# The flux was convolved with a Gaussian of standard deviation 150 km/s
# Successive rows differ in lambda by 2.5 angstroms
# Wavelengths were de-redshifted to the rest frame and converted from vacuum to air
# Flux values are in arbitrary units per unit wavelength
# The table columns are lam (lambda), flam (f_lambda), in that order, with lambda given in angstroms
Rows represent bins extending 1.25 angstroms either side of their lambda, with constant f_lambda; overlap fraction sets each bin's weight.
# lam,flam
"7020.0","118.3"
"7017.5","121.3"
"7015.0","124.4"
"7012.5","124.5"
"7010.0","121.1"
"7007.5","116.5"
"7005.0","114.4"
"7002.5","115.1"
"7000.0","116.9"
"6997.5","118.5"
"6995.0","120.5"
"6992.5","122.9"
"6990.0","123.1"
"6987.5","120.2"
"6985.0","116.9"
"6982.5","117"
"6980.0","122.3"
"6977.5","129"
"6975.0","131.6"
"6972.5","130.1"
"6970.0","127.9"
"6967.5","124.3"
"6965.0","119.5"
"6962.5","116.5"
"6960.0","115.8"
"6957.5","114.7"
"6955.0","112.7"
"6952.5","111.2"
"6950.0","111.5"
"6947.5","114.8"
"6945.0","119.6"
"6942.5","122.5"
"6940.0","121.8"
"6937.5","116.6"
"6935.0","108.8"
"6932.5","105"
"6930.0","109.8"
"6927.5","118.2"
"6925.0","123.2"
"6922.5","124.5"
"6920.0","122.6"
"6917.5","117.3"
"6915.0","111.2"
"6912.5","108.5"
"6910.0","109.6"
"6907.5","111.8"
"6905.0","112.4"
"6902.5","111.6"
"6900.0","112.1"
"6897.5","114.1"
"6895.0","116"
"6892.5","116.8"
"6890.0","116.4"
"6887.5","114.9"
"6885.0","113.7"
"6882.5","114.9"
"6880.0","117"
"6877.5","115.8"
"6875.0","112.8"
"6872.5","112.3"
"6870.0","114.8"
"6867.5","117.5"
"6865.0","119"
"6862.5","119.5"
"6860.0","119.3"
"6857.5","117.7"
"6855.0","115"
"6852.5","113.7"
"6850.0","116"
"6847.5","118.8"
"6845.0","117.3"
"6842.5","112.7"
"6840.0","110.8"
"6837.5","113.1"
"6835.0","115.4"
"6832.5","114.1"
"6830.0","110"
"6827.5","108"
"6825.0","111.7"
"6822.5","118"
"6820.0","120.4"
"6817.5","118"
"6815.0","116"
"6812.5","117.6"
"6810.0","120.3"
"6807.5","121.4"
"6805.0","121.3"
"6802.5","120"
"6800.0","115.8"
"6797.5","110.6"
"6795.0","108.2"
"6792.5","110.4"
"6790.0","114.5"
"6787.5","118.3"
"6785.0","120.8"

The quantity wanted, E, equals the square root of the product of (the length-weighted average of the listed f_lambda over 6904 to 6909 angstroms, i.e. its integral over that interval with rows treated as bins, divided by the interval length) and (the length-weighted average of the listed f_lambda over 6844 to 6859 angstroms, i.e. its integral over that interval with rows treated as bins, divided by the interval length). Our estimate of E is 114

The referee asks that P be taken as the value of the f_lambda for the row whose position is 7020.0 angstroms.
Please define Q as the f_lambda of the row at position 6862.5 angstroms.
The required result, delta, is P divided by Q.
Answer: 0.99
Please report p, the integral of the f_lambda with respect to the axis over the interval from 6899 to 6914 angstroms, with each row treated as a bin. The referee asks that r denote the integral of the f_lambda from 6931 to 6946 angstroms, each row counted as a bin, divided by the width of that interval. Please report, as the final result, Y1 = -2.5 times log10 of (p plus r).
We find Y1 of -8.13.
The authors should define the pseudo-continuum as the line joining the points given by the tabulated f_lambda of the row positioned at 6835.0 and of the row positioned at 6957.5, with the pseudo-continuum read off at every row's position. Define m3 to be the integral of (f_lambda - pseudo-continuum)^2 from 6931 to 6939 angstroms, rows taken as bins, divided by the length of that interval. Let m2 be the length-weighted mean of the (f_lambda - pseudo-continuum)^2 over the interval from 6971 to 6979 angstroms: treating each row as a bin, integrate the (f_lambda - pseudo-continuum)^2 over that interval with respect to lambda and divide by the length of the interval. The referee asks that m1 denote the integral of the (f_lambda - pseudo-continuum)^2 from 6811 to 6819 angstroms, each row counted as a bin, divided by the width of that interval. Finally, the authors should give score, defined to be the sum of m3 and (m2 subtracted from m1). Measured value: -188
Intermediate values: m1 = 5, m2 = 238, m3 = 45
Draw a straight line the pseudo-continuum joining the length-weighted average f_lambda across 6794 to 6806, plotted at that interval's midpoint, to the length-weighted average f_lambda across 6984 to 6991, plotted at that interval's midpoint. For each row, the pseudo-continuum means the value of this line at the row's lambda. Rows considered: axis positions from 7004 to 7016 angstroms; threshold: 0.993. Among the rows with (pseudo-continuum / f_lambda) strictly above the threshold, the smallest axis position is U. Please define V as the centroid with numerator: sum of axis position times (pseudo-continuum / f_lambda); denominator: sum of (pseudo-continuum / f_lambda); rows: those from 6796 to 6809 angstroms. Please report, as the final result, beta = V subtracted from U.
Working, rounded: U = 7005.0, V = 6802.4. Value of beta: 202.6 angstroms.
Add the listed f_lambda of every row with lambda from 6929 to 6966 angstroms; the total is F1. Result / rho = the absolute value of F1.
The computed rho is 1721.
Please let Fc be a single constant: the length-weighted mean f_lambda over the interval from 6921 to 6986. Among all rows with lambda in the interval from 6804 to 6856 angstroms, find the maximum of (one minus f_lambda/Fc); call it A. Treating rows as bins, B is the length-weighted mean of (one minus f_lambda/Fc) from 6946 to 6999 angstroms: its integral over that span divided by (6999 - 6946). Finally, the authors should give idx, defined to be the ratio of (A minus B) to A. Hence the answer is 1.12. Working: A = 0.090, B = -0.01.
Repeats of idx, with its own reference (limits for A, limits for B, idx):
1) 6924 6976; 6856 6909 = 0.75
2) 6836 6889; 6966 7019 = 1.39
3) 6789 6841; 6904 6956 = 0.65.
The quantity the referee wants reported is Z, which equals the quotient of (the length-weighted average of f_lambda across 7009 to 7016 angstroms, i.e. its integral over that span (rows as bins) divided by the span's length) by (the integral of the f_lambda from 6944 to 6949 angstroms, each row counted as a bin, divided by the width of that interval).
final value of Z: 1.06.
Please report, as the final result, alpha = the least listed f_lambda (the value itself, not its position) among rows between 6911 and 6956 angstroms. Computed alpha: 105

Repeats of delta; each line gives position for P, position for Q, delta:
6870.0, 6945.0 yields 0.96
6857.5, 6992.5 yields 0.96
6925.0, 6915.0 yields 1.11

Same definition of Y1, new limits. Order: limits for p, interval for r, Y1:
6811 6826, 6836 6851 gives -8.18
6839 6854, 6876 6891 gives -8.16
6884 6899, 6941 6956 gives -8.16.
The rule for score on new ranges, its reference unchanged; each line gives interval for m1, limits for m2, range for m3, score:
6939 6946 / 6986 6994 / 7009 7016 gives 71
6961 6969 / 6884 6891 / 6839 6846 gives 52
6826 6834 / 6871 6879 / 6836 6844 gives 33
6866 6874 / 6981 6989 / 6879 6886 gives -11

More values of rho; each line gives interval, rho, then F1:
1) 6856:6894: 1742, 1742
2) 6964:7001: 1841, 1841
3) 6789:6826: 1744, 1744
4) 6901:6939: 1711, 1711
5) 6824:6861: 1714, 1714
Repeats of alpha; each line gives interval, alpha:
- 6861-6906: 111.6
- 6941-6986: 111.2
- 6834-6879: 110.8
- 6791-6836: 108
